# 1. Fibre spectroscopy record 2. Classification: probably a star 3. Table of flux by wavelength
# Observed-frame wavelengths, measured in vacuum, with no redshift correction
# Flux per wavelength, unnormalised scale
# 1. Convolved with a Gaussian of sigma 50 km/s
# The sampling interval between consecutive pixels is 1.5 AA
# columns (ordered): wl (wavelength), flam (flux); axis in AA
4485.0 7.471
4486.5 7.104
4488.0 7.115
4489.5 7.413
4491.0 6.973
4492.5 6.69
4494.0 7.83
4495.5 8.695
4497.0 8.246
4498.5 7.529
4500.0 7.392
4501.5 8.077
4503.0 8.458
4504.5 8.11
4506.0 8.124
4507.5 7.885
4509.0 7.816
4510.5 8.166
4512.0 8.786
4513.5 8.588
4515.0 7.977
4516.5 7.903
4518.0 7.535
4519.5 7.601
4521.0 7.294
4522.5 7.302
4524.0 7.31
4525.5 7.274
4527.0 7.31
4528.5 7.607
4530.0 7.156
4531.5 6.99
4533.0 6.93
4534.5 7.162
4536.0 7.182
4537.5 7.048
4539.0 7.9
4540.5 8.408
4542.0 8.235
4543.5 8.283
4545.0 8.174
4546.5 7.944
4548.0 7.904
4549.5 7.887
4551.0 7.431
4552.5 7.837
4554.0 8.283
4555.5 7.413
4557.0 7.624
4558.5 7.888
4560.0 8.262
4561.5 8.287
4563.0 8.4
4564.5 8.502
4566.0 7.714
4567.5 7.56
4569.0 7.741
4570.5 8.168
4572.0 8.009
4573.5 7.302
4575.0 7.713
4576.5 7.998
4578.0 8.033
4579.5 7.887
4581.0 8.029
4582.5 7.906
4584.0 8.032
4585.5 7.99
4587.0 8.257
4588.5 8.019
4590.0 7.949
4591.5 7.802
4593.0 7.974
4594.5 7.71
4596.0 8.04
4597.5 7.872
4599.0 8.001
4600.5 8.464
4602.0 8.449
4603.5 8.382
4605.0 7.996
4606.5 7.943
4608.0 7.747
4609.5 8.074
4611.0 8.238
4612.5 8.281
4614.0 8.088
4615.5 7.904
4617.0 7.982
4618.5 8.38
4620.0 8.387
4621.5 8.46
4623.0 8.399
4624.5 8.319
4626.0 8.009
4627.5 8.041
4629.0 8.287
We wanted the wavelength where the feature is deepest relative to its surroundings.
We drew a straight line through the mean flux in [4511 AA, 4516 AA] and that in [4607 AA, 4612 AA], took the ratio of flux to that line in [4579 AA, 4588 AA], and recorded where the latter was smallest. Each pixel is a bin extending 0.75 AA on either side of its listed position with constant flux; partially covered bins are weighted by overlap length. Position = 4579.5 AA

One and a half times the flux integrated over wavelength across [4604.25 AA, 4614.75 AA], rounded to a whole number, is 127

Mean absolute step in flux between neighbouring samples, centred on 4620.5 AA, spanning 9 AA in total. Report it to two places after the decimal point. 0.12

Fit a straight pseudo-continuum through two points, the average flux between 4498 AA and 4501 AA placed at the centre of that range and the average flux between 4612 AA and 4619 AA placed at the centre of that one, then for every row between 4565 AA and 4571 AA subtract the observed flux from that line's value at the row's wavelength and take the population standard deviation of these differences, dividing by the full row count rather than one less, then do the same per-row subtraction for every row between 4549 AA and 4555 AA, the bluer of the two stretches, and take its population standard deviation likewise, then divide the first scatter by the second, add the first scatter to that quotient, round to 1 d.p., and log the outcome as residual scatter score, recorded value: 1.0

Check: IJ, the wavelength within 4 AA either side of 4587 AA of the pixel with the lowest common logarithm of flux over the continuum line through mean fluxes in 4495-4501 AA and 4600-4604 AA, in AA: 4590.0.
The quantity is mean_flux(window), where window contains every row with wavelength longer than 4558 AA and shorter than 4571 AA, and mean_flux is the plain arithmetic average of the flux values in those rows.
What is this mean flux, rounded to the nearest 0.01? 8.06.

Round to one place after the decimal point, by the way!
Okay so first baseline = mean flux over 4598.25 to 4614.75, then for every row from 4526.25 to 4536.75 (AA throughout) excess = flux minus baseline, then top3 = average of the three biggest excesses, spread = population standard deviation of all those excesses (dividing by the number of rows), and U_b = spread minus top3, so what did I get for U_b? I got 1.0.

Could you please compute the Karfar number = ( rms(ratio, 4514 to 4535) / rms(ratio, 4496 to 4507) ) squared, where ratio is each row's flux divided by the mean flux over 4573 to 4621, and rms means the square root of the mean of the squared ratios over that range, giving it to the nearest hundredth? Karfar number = 0.85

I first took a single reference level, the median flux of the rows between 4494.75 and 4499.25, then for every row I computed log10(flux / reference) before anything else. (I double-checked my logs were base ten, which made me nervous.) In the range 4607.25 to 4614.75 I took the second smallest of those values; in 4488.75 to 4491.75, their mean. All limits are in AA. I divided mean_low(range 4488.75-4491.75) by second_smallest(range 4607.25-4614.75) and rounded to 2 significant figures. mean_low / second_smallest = 6.5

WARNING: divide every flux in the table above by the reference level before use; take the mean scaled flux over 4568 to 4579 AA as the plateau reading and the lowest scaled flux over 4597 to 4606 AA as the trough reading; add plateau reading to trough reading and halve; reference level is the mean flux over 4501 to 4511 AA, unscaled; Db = 0.972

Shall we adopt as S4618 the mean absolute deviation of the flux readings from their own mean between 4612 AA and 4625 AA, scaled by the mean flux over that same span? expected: 0.020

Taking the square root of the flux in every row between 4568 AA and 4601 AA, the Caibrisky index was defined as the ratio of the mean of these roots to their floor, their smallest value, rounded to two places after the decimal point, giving 1.04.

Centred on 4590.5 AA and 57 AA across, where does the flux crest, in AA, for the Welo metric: 4564.5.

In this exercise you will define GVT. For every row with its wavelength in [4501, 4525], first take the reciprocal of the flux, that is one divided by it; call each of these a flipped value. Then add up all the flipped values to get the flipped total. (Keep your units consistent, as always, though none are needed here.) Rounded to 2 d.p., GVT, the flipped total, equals 2.02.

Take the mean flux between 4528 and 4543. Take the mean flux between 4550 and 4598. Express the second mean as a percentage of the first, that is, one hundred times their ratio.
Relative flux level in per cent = 106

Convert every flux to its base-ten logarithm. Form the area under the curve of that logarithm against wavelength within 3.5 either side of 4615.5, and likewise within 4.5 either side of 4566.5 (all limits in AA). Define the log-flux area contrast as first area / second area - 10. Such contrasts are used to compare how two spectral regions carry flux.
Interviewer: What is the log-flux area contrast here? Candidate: -9.2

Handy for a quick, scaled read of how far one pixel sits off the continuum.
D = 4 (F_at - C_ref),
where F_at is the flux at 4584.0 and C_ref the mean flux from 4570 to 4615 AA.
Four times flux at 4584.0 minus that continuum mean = 0.1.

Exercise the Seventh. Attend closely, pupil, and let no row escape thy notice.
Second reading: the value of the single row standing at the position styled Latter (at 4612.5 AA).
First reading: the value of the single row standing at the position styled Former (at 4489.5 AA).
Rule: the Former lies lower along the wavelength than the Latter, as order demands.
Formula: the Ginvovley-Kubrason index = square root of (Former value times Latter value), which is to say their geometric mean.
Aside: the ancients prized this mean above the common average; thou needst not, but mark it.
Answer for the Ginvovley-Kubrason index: 7.83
